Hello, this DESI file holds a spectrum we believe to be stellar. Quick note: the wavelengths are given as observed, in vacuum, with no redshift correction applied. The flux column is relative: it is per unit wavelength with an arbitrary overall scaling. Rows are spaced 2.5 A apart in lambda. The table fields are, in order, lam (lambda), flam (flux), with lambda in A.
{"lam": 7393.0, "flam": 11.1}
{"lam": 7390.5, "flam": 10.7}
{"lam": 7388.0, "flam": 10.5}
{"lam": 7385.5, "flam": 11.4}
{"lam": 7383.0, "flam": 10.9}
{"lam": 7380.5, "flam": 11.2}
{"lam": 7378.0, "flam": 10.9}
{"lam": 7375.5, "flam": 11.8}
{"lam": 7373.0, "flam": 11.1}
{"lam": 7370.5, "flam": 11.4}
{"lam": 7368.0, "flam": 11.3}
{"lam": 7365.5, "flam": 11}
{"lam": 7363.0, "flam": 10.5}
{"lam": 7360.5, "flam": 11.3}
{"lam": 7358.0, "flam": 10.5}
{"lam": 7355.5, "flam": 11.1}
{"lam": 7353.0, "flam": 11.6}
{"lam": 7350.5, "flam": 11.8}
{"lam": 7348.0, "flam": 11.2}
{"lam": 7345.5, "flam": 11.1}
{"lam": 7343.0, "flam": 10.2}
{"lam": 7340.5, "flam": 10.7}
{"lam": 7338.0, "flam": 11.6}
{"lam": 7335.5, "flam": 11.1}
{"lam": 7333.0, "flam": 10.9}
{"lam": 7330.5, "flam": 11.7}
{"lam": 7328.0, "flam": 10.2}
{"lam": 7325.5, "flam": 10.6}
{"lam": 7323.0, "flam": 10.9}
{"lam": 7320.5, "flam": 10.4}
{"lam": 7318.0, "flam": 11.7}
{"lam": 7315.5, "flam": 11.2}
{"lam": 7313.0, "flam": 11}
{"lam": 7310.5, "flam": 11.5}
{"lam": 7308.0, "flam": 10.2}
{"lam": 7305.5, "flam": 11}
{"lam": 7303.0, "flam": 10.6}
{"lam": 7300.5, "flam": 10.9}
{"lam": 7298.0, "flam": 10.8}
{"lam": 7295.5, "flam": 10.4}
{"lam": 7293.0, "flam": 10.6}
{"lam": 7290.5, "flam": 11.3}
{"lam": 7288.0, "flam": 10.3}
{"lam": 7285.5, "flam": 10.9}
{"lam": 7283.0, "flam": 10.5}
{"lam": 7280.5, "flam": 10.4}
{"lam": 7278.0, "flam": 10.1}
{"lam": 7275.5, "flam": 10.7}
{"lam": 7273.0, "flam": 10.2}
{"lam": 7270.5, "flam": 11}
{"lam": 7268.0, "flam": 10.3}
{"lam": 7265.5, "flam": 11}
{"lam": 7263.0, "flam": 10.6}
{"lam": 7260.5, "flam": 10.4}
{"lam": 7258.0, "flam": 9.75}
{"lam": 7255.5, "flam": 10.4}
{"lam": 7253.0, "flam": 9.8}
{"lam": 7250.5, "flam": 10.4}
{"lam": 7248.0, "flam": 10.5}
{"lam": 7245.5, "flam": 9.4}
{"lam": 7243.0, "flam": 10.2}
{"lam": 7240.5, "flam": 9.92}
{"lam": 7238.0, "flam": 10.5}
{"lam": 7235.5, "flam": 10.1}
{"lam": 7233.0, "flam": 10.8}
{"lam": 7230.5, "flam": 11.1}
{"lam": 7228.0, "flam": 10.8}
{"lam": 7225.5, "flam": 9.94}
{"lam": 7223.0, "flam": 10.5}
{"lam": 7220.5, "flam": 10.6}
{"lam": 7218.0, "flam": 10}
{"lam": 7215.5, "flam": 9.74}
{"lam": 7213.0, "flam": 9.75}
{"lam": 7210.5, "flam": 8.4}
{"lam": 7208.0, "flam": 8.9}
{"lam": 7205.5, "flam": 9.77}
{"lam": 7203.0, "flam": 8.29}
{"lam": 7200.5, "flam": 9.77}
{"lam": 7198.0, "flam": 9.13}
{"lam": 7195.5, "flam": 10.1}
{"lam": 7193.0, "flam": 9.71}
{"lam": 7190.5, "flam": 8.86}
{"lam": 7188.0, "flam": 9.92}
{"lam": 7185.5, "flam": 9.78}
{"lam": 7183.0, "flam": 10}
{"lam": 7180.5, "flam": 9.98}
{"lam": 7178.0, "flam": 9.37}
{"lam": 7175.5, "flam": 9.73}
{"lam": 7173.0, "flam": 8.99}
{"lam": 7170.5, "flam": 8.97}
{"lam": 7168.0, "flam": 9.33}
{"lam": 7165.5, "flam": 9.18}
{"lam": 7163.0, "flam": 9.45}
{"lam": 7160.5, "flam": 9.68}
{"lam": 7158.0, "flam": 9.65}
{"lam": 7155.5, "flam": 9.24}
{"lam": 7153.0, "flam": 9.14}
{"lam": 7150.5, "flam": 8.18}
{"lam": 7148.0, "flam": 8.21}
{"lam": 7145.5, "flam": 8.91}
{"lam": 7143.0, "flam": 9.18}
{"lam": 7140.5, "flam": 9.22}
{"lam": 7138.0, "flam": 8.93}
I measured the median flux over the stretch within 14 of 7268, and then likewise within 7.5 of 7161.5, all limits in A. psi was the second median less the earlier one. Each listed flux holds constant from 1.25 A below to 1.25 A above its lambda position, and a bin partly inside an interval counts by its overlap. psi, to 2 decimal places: -1.01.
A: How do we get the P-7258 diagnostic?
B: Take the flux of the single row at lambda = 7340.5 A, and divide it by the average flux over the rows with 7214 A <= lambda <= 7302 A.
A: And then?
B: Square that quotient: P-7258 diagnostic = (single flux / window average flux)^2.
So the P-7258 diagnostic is 1.05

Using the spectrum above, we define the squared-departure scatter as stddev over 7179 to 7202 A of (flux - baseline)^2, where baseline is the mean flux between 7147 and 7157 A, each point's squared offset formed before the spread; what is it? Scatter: 0.6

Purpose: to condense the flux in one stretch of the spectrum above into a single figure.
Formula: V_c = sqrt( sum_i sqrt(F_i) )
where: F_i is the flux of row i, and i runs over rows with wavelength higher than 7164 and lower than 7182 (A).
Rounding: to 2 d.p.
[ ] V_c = 4.63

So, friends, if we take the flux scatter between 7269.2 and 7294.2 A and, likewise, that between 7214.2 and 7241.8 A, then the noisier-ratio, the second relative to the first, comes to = 1.2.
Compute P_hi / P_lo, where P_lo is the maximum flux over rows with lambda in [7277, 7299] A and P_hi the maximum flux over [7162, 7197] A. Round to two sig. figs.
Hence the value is 0.89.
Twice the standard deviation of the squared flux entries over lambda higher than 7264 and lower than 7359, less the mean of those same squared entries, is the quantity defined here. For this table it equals -97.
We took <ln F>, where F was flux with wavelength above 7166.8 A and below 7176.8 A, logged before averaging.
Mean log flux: 2.22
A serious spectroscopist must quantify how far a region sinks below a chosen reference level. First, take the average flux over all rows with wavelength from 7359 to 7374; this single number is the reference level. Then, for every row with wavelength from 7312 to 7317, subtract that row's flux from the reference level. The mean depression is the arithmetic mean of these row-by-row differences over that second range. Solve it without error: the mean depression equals 0.0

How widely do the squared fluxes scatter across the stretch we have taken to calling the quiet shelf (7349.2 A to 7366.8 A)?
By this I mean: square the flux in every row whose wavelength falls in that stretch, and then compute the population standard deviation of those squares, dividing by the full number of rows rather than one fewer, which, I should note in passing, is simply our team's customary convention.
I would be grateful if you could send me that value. 10.3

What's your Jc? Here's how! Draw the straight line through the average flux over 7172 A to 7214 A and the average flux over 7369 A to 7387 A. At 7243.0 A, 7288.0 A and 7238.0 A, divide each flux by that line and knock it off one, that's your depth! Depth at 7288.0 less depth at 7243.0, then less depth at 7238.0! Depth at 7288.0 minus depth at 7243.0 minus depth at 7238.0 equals 0.10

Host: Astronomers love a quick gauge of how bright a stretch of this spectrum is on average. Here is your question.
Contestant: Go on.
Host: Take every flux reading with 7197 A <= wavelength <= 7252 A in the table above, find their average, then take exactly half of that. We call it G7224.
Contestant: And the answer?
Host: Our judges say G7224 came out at 4.97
